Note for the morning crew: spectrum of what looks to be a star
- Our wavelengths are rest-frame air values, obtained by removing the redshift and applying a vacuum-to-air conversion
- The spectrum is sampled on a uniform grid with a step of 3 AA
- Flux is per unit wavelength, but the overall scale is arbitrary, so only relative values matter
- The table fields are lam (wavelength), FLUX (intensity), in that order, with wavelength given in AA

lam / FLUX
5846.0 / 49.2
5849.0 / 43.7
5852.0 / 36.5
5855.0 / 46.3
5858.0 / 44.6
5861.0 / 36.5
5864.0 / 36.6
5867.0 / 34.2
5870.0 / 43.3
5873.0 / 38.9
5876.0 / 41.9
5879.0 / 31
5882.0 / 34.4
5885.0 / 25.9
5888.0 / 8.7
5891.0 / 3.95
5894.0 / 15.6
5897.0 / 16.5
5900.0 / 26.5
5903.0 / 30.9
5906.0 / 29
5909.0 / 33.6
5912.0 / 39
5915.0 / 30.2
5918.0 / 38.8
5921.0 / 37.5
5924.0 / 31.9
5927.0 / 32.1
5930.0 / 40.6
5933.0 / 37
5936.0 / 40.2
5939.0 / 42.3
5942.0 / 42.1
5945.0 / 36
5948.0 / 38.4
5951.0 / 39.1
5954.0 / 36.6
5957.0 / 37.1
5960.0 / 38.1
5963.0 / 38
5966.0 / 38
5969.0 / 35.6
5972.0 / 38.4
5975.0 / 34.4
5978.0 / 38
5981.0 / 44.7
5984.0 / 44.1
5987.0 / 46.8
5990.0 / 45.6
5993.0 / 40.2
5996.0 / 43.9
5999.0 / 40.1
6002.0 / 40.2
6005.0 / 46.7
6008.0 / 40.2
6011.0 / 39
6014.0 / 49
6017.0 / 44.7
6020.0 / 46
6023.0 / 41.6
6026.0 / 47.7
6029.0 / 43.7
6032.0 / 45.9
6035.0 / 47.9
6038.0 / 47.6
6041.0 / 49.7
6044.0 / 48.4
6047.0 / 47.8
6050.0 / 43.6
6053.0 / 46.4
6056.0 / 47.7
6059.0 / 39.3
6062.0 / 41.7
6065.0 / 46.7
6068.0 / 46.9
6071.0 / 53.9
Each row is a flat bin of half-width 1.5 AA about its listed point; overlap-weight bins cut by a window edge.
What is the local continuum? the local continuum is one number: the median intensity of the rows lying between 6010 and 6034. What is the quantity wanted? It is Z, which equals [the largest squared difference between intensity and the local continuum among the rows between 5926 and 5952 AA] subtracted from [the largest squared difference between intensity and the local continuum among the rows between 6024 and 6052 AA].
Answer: -155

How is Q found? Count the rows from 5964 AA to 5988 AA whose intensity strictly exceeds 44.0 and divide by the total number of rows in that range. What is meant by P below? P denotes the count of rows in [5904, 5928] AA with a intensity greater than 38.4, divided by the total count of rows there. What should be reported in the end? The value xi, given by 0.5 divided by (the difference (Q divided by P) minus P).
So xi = 0.4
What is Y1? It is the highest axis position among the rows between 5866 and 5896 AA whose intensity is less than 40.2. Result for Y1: 5894.0 AA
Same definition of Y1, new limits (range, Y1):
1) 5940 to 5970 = 5969.0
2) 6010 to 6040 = 6011.0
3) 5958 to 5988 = 5978.0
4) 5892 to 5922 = 5921.0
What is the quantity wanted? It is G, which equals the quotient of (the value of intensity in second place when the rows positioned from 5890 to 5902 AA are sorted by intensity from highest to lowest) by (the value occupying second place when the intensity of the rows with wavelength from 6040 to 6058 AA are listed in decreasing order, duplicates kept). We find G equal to 0.34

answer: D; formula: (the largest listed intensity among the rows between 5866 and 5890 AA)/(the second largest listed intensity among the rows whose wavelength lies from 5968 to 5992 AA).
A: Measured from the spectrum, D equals 0.9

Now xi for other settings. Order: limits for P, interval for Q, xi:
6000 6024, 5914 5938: -0.5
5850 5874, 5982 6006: 1.0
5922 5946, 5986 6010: 2.0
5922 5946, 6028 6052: 0.5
